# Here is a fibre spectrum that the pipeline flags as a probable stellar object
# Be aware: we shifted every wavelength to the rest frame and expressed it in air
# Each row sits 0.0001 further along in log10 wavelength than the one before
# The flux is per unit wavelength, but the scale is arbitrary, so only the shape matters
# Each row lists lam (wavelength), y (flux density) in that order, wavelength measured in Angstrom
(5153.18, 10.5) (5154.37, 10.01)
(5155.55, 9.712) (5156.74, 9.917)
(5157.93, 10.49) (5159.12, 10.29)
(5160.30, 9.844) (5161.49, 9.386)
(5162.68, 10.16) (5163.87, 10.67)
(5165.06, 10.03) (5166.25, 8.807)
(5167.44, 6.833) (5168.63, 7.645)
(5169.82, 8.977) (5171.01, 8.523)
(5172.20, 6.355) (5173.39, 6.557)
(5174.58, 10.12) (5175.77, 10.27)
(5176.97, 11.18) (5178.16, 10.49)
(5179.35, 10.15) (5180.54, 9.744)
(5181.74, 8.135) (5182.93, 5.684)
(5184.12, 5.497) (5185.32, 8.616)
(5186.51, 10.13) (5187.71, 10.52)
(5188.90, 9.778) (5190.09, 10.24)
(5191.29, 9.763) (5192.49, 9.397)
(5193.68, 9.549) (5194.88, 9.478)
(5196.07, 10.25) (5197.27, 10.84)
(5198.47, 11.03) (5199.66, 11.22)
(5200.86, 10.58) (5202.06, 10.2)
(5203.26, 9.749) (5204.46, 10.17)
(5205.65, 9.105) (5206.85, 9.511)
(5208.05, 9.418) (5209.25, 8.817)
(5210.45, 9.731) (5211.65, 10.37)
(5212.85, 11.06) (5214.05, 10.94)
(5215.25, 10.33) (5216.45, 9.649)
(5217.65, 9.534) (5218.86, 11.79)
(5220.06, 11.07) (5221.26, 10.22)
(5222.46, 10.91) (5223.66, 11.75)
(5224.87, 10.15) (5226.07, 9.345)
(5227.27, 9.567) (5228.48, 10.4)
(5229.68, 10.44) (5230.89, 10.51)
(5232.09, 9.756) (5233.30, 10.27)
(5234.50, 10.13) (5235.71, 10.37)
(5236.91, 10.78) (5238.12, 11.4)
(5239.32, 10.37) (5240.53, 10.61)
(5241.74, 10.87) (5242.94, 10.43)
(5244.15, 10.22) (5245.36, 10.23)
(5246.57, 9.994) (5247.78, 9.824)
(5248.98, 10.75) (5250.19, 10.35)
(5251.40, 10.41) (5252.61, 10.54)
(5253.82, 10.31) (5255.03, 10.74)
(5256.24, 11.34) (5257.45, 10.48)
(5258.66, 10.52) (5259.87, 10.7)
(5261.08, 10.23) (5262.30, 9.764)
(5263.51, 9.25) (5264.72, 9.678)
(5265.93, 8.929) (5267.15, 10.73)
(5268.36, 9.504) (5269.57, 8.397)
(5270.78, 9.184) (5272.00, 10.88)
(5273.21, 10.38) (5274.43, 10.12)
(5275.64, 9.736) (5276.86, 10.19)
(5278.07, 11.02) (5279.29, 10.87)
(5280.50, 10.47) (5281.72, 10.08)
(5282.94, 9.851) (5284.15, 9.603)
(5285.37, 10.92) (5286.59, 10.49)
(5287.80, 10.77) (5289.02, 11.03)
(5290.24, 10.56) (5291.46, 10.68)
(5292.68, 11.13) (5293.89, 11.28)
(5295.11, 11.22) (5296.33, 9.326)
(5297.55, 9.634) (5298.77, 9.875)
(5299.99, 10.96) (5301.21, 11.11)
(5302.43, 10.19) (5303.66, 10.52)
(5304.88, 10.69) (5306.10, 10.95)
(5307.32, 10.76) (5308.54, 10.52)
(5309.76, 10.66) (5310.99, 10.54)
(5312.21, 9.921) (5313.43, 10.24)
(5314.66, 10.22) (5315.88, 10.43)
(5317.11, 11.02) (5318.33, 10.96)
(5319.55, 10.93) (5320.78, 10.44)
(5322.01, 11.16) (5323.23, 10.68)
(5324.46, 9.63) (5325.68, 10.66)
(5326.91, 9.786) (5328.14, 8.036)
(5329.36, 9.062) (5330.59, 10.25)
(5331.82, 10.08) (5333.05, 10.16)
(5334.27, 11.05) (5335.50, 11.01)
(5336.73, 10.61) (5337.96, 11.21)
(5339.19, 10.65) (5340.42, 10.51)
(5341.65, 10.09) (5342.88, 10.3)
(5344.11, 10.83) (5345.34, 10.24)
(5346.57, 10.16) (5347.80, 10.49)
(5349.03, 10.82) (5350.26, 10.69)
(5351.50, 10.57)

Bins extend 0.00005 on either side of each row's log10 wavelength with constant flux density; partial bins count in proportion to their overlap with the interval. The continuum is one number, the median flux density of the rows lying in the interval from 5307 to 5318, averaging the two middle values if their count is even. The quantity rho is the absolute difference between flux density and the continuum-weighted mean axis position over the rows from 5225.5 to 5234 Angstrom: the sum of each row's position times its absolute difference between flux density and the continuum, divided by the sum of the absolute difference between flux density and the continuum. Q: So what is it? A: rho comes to 5228.5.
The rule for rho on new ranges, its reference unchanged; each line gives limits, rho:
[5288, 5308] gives 5297.3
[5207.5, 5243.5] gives 5221.5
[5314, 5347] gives 5329.6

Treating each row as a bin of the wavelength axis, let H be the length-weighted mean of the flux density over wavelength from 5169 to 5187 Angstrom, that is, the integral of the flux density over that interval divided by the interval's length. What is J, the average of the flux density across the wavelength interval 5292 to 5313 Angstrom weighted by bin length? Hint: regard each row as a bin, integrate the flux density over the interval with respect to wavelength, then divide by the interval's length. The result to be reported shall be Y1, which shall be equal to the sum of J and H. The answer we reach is 19.2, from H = 8.7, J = 10.5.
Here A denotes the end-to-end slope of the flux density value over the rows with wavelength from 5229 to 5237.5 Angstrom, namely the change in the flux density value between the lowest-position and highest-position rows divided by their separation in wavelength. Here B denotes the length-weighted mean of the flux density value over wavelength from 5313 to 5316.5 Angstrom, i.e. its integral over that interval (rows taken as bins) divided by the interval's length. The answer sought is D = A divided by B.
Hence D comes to 0.005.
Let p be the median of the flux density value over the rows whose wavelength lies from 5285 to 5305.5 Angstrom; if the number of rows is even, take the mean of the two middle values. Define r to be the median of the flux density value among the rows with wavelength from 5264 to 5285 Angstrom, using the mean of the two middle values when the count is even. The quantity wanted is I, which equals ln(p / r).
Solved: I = 0.059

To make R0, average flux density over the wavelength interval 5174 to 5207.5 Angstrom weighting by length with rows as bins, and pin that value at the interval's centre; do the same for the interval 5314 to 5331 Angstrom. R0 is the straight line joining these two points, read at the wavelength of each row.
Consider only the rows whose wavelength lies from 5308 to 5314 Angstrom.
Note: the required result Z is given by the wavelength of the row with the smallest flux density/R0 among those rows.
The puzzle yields 5312.21 Angstrom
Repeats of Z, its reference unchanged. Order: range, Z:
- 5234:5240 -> 5234.50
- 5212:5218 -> 5217.65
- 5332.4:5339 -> 5333.05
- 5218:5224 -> 5221.26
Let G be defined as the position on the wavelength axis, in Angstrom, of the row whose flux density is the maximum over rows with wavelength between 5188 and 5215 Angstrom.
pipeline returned 5199.66 Angstrom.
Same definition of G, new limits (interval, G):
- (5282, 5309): 5293.89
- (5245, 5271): 5256.24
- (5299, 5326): 5322.01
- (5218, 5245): 5218.86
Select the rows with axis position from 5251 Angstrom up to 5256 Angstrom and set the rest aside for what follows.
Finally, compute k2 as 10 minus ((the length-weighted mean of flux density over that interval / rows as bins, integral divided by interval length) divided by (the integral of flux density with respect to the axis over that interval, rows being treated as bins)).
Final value 9.80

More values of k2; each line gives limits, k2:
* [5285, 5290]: 9.80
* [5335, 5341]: 9.83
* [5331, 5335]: 9.75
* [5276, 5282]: 9.83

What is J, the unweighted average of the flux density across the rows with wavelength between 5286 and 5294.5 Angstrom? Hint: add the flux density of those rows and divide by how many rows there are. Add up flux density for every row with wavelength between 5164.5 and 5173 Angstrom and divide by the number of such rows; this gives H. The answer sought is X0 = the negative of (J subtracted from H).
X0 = 2.7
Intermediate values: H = 8.2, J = 10.85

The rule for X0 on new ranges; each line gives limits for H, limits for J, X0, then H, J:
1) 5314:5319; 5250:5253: -0.2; 10.7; 10.43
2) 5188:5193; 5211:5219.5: 0.7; 9.8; 10.52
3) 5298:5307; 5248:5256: -0.1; 10.6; 10.52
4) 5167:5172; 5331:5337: 2.6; 8.0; 10.58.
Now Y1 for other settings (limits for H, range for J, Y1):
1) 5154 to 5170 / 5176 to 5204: 19.2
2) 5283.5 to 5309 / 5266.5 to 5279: 20.6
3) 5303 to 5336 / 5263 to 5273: 20.0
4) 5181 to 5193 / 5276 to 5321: 19.3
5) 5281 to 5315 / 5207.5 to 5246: 20.8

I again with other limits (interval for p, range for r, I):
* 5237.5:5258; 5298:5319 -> -0.010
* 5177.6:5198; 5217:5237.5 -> -0.060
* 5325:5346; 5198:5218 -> 0.013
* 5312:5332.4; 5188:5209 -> 0.047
